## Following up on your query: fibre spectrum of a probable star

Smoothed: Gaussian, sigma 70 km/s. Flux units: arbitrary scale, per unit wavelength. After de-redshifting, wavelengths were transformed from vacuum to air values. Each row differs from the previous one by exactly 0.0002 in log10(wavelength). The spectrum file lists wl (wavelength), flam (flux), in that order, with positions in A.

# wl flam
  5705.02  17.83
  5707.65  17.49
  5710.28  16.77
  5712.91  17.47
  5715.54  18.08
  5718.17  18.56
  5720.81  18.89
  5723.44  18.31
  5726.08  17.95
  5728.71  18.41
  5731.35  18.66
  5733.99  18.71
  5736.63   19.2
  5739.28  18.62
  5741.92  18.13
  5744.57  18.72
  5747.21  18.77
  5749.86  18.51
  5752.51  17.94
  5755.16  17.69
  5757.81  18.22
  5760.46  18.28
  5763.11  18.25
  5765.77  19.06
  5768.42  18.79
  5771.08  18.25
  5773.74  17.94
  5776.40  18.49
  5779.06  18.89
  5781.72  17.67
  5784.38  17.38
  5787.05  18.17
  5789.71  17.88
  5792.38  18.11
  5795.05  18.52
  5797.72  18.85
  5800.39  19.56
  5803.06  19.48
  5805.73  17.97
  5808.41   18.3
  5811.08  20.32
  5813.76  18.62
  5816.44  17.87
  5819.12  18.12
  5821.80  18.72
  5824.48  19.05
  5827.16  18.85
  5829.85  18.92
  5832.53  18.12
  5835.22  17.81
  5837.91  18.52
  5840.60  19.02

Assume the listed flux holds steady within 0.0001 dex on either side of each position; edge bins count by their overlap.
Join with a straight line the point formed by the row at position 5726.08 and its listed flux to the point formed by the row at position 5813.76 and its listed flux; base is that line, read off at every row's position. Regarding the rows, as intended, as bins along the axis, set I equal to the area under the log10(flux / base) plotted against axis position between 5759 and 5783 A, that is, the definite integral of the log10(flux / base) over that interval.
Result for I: 0.06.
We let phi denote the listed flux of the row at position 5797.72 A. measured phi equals 18.85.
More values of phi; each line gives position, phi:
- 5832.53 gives 18.12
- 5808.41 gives 18.3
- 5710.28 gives 16.77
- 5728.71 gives 18.41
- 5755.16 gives 17.69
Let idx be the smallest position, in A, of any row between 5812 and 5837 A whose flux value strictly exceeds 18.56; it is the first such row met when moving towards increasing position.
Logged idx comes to 5813.76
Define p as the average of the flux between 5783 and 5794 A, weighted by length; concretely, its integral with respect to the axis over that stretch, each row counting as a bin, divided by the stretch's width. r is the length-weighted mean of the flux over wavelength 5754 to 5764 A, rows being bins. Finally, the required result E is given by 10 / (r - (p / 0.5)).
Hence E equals -0.566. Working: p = 17.9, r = 18.1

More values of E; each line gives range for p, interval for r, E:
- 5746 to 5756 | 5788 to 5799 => -0.551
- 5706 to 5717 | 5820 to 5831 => -0.621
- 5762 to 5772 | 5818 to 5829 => -0.540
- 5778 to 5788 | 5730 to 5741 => -0.580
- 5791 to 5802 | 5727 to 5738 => -0.531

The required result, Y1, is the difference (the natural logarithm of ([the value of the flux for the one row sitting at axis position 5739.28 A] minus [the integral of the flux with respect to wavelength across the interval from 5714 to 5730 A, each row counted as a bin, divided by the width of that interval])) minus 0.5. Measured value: -1.9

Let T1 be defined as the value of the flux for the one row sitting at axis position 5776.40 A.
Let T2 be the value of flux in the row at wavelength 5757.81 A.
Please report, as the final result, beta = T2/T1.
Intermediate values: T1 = 18.49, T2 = 18.22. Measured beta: 0.99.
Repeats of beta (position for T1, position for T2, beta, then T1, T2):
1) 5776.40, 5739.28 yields 1.01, 18.49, 18.62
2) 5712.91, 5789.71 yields 1.02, 17.47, 17.88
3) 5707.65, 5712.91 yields 1.00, 17.49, 17.47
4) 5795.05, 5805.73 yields 0.97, 18.52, 17.97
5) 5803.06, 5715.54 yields 0.93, 19.48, 18.08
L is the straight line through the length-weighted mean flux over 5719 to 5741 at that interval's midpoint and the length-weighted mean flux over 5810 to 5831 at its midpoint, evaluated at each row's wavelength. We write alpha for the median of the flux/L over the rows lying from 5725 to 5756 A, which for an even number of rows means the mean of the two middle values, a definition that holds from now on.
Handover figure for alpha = 1.00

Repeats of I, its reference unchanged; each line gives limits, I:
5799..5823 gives 0.09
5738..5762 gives 0.10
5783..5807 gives -0.03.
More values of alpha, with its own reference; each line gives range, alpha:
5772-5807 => 0.97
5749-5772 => 0.98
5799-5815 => 1.02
